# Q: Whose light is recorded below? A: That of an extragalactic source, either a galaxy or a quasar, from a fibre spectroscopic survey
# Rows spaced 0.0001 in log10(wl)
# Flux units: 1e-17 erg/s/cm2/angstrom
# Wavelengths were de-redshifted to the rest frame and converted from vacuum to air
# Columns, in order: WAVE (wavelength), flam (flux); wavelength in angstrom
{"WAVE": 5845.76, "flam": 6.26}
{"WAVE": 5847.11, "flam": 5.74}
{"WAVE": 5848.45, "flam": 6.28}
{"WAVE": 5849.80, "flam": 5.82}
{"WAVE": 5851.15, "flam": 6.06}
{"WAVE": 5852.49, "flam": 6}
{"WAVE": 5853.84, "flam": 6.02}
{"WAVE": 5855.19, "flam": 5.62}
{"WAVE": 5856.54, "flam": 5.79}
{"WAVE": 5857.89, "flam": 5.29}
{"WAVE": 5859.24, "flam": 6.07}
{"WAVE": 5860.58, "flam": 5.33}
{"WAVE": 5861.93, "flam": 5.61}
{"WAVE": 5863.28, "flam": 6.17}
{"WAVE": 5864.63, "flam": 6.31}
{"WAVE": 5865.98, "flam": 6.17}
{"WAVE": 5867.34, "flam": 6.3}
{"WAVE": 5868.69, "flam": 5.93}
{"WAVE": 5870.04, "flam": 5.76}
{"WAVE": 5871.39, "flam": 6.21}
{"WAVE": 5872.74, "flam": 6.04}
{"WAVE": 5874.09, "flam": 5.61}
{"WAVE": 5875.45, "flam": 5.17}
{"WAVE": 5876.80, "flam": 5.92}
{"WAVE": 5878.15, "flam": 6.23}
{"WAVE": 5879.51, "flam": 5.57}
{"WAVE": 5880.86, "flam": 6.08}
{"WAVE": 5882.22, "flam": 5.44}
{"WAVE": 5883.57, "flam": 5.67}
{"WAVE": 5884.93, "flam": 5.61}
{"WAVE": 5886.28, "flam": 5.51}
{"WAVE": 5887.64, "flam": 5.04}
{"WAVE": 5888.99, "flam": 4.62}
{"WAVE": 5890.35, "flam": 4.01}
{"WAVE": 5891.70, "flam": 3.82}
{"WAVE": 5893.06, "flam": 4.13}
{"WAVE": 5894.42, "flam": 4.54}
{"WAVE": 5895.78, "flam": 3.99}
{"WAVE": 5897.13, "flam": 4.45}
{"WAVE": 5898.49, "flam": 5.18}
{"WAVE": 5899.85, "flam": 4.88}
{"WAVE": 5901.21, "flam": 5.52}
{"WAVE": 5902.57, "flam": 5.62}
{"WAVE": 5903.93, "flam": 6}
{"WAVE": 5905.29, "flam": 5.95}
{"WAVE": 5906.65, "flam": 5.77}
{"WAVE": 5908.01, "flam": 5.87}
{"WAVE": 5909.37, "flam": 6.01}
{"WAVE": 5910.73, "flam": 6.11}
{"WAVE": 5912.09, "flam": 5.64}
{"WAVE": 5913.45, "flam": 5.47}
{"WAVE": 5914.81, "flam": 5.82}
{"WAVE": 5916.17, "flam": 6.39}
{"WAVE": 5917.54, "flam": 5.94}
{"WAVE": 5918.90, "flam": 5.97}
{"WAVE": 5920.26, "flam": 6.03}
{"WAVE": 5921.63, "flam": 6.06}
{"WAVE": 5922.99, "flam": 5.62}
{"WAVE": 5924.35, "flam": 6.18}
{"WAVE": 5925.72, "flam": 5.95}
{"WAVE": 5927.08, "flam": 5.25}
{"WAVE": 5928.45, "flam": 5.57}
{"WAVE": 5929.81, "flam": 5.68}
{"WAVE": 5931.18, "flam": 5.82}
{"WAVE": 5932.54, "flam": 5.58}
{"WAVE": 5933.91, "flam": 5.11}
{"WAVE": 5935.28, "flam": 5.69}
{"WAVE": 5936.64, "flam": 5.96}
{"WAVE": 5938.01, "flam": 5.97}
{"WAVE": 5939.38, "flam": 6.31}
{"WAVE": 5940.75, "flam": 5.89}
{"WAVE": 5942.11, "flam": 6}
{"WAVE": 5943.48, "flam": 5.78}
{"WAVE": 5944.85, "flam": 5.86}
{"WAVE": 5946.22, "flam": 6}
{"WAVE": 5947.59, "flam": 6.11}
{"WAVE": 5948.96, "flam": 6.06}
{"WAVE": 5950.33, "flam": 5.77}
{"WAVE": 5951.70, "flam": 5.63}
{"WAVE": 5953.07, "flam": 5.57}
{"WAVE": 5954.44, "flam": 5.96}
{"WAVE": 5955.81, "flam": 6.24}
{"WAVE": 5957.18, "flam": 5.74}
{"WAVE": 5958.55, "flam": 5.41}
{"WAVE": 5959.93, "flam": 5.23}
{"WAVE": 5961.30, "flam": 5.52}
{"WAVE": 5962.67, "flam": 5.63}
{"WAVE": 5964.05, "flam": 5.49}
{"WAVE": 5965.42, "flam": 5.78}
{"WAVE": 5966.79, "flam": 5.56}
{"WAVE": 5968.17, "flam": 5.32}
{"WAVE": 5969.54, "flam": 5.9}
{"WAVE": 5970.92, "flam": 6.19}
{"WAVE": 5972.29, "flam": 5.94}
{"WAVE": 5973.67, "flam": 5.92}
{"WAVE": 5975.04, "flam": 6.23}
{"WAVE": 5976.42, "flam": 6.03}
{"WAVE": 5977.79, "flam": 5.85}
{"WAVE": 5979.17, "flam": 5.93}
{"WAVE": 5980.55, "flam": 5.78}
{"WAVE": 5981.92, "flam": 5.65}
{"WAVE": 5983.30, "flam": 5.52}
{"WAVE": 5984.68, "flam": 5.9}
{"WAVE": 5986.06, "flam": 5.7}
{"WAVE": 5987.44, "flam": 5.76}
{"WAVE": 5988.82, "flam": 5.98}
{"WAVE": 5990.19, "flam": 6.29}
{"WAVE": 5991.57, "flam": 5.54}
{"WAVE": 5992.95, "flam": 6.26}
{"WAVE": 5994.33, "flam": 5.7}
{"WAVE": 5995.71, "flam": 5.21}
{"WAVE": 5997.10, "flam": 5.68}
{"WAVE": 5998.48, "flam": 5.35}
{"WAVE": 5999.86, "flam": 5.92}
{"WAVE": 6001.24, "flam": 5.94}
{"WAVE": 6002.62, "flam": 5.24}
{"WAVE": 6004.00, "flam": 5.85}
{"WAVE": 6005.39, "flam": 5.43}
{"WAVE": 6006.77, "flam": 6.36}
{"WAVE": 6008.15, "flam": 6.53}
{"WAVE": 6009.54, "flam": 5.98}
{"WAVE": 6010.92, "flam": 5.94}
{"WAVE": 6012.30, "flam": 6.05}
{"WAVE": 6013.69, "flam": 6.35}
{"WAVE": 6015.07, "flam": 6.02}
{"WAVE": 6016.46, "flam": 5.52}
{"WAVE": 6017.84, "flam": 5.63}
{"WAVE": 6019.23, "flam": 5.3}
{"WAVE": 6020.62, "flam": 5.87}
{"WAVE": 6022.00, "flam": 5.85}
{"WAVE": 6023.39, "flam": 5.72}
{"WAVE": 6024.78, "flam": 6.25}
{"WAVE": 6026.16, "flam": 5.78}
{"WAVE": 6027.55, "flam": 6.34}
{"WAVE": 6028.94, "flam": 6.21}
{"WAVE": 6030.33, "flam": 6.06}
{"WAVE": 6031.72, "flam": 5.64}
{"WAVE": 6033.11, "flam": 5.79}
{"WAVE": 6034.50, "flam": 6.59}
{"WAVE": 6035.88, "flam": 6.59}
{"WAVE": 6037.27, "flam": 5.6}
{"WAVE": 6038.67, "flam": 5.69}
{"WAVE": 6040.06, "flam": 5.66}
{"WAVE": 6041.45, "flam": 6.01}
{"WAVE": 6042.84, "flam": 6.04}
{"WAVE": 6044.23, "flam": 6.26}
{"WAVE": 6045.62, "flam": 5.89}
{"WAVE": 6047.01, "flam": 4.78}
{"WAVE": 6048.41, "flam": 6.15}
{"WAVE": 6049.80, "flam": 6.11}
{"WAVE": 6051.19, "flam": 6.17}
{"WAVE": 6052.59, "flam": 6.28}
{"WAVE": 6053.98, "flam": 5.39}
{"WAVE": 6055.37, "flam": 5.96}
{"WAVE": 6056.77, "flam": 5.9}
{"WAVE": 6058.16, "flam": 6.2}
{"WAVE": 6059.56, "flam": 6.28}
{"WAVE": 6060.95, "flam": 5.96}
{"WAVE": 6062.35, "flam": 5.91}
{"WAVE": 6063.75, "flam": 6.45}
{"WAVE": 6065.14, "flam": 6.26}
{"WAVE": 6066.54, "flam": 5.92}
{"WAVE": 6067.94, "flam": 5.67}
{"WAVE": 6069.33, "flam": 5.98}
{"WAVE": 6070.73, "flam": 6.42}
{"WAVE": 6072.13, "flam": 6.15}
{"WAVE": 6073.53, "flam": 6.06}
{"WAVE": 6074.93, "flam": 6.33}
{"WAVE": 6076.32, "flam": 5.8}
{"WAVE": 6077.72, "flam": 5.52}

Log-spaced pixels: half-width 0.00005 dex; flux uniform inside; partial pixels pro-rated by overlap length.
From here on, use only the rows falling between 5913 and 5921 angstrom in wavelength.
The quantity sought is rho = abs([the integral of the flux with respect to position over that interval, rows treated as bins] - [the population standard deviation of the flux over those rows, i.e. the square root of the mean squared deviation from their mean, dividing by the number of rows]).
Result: 47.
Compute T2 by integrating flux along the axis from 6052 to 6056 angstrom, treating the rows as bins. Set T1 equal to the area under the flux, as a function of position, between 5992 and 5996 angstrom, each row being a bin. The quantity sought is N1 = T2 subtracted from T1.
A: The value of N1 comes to 0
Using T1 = 23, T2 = 24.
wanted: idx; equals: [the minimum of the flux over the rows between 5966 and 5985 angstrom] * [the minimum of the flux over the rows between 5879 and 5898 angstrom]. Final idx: 20.3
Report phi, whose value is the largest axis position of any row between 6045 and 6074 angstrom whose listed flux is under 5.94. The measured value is 6067.94 angstrom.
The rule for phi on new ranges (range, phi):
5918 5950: 5944.85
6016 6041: 6040.06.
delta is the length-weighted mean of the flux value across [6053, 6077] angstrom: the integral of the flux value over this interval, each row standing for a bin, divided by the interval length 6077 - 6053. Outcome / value 6.04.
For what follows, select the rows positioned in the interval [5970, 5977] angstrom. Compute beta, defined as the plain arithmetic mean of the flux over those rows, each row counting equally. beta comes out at 6.06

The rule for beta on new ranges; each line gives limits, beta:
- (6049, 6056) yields 5.98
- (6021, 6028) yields 5.99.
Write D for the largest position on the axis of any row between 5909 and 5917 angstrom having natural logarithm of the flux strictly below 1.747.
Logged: 5913.45 angstrom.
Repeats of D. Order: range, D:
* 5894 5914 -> 5913.45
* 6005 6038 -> 6037.27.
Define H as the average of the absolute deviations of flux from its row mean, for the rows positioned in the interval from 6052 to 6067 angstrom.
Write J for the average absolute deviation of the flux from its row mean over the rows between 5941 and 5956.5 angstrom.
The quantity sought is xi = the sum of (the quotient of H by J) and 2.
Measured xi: 3.3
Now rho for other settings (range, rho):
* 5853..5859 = 34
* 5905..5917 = 70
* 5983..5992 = 52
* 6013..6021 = 46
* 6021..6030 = 54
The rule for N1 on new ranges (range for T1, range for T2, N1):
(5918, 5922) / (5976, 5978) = 12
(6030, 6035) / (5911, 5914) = 13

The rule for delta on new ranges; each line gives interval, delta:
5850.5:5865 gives 5.84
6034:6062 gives 5.97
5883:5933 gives 5.44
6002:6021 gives 5.86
